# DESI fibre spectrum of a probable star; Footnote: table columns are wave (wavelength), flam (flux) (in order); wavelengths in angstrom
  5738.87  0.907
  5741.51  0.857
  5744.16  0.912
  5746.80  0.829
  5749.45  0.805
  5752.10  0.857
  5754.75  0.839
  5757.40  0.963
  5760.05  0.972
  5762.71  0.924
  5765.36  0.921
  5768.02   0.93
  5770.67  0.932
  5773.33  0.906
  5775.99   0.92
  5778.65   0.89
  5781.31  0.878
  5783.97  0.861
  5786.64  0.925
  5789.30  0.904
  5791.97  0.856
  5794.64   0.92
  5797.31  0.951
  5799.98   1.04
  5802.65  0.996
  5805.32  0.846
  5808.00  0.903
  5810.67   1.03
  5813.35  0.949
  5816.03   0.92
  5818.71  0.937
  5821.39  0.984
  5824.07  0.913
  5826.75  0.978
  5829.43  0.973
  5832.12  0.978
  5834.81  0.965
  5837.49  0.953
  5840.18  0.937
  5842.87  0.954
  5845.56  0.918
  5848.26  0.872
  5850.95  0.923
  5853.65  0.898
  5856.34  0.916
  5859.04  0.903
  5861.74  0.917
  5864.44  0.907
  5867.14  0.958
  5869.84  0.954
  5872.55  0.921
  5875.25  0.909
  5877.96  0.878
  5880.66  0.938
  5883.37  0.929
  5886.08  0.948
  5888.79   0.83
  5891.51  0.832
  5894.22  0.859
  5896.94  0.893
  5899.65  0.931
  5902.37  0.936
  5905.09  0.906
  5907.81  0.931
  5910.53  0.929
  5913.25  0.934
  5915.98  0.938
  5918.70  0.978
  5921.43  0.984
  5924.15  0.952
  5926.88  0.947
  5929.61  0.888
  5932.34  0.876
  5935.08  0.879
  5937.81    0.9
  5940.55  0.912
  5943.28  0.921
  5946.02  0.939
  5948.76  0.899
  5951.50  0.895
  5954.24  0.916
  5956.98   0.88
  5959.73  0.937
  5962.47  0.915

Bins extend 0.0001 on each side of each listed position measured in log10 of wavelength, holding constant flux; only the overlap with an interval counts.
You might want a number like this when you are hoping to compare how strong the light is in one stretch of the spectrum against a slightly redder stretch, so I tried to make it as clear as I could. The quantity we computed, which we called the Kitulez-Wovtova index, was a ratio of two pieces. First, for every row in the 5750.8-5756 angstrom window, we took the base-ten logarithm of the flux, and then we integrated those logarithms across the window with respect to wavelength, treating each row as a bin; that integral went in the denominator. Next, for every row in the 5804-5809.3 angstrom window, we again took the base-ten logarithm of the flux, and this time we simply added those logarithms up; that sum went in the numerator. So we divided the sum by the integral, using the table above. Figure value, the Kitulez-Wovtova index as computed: 0.3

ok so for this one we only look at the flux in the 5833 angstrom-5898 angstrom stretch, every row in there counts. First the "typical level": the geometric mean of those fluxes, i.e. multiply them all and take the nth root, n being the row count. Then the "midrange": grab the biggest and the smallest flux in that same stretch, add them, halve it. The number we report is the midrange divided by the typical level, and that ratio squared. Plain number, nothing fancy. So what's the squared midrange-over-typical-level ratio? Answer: 0.97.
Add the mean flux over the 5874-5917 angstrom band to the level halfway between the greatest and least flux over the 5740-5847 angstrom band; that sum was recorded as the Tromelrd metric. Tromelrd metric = 1.83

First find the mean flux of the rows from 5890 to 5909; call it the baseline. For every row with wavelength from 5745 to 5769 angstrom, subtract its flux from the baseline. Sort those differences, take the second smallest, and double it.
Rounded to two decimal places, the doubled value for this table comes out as -0.13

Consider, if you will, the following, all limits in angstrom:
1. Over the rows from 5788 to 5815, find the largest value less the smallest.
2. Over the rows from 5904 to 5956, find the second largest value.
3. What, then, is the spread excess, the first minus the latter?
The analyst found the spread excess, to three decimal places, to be -0.784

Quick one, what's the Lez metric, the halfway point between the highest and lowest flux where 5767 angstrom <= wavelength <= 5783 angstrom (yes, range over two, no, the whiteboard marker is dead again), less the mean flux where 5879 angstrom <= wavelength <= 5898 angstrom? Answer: 0.015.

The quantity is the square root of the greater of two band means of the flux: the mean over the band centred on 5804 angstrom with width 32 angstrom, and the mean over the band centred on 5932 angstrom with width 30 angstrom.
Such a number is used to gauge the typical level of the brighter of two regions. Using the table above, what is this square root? 0.968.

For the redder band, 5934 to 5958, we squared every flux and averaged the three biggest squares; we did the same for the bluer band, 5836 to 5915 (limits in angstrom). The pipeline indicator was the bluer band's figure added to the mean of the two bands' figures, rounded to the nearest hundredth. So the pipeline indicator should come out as 1.80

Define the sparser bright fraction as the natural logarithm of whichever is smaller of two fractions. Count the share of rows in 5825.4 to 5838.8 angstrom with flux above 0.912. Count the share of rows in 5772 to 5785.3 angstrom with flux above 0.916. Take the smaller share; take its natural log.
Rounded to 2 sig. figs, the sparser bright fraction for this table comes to -1.6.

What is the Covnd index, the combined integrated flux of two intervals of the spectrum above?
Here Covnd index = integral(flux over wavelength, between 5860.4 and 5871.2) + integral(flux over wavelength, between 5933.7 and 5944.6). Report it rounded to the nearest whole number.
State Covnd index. 20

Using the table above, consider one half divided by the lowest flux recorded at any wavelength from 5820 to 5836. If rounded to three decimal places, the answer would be 0.548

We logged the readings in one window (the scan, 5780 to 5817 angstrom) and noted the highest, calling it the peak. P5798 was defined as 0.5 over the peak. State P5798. 0.481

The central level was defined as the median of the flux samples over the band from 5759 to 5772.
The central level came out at 0.930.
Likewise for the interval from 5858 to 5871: 0.917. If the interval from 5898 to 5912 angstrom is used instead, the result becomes 0.931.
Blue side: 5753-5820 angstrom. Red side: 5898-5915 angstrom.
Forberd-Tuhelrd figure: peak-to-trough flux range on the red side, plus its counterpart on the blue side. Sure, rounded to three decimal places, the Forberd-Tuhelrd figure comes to 0.231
